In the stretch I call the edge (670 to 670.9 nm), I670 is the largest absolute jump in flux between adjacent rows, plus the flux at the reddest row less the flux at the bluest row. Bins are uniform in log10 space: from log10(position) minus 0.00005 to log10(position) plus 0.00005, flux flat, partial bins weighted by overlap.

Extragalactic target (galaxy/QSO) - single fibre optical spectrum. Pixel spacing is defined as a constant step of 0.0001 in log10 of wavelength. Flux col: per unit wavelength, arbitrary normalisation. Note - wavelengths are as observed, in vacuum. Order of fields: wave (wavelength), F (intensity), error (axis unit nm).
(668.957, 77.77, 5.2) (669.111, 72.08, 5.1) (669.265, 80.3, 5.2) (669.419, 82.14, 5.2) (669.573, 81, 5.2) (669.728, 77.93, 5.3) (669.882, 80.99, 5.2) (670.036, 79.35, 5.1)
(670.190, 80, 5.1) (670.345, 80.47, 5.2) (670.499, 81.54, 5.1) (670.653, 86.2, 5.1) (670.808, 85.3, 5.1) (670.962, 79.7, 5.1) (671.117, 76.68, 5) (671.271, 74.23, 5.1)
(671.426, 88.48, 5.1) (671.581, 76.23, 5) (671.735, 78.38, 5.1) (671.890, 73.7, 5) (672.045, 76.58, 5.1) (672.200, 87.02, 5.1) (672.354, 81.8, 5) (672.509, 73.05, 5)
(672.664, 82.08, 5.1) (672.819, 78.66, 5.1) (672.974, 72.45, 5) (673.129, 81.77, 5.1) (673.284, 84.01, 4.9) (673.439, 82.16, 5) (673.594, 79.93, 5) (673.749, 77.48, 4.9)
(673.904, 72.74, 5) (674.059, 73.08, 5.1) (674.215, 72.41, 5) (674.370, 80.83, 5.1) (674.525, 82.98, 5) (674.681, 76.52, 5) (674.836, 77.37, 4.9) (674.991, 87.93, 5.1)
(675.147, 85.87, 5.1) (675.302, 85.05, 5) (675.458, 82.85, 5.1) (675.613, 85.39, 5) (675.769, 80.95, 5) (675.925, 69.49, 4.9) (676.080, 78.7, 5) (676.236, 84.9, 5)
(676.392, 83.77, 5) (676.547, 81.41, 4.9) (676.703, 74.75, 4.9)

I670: 11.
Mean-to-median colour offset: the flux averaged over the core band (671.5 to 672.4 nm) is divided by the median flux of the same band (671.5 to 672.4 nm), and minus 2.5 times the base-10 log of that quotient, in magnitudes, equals -0.020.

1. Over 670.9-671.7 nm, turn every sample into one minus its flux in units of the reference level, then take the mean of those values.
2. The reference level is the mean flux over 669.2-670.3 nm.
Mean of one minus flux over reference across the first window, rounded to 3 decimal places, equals 0.015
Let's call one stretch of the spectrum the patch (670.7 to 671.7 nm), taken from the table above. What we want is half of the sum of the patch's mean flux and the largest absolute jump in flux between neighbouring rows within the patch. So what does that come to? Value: 47.2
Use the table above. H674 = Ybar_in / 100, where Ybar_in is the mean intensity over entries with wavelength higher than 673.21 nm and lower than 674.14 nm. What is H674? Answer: 0.782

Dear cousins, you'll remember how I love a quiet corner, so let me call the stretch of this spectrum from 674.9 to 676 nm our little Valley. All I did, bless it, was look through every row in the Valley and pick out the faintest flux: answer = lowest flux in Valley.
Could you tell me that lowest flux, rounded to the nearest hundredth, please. 69.49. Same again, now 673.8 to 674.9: 72.41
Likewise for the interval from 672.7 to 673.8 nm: 72.45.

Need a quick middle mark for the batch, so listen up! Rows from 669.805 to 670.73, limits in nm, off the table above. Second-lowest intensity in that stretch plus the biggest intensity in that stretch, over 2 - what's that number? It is 83.1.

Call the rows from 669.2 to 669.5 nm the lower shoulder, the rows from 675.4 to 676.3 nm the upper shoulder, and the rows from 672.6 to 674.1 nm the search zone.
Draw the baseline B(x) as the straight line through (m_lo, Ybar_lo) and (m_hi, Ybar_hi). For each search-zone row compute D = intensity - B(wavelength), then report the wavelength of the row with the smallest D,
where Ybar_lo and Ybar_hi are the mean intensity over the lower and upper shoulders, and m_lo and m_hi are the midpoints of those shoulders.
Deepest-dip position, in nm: 672.974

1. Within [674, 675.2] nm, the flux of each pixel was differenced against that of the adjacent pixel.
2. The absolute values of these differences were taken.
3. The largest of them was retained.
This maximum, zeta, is 11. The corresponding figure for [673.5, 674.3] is 5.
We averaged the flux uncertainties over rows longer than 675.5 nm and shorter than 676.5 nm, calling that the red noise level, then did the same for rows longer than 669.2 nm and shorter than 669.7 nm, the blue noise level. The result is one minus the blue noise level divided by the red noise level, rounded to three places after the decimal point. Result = -0.043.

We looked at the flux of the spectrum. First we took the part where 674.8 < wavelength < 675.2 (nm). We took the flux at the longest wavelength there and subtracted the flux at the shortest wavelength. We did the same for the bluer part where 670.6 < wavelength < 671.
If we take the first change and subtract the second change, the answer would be 15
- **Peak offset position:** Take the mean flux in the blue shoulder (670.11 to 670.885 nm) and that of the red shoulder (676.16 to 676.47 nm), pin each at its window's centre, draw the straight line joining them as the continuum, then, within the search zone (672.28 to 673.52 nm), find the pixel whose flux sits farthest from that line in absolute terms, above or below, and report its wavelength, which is 672.974 nm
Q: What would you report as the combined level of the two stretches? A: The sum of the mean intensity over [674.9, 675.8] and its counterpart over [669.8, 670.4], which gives 165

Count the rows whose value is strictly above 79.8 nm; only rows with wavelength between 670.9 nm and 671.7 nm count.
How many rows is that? 1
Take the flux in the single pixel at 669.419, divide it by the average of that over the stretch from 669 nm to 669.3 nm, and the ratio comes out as 1.08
